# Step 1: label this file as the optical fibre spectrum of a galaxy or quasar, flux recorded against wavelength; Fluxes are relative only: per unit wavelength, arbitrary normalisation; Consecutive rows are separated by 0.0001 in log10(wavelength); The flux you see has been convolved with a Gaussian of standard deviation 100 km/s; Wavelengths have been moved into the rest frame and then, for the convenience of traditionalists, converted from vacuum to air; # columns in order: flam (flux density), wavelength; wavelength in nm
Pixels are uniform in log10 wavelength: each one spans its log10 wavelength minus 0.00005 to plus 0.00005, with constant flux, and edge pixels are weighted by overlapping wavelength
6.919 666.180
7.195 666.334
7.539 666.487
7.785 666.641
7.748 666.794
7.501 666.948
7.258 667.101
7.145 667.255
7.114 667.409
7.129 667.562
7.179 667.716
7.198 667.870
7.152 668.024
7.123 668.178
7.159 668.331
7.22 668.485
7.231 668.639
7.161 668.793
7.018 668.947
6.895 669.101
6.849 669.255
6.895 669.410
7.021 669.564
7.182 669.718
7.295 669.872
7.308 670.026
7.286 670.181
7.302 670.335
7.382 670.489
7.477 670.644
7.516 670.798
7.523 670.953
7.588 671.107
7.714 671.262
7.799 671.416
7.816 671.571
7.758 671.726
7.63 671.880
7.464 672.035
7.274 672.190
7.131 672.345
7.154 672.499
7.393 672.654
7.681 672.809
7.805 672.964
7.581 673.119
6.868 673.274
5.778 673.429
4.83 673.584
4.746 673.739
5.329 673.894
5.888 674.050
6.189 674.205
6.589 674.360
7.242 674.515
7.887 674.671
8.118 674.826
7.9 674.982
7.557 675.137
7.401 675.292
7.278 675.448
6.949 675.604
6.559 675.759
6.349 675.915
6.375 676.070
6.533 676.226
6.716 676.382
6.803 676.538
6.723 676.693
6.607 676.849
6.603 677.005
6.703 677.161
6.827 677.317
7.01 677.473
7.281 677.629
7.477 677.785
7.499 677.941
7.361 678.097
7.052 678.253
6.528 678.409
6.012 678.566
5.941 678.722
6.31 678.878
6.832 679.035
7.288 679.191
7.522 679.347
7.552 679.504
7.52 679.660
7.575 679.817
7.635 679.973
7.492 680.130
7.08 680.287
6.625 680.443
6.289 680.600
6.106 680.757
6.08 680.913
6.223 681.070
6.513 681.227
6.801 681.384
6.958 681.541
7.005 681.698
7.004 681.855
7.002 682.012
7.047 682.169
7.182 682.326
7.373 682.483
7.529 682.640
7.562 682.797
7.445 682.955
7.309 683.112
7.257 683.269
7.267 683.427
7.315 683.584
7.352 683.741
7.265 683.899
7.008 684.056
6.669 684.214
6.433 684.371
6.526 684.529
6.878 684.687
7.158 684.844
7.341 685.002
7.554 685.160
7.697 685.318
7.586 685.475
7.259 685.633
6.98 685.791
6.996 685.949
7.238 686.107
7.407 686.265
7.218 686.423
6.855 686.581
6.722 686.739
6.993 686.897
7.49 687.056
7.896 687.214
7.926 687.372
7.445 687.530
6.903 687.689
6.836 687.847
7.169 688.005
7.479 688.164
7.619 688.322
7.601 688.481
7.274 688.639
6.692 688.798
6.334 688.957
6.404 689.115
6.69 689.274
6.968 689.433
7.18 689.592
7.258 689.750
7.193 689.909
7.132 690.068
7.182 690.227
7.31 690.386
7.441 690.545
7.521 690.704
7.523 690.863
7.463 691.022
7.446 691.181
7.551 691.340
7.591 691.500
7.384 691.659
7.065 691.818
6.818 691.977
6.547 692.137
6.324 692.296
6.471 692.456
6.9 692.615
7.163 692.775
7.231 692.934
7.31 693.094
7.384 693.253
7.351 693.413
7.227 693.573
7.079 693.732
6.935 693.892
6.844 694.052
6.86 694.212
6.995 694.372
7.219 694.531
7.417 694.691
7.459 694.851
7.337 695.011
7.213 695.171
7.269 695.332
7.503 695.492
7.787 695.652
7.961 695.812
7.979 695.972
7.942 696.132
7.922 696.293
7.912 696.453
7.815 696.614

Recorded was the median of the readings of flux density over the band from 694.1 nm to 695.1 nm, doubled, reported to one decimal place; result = 14.6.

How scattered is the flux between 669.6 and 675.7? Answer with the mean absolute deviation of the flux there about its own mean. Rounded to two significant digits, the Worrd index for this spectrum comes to 0.57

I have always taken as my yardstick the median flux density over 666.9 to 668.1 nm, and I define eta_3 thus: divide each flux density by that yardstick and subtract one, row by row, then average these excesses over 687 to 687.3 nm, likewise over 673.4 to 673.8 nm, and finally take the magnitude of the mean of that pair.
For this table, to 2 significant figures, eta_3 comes 0.11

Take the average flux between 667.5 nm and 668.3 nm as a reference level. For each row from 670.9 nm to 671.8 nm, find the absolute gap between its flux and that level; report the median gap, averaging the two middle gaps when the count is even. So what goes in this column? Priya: 0.58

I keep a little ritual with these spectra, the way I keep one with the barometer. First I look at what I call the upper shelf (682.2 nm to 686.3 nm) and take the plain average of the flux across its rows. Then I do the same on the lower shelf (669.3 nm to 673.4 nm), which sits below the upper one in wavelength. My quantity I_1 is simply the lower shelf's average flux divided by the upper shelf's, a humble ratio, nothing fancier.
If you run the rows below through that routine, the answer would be 1.03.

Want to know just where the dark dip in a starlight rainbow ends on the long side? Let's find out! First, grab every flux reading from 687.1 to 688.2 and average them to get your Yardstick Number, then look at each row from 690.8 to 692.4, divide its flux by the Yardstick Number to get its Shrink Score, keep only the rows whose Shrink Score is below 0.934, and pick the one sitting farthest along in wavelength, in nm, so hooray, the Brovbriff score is 692.296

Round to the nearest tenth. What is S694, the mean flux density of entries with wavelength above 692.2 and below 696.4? 7.3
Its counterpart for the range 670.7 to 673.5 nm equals 7.4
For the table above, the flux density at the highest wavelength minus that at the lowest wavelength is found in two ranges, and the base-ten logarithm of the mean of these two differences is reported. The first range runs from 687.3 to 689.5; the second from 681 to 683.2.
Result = -1.19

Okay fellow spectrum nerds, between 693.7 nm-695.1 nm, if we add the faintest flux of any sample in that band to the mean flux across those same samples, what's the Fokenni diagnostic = 14.0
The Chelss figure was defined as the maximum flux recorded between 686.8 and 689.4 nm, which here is 7.926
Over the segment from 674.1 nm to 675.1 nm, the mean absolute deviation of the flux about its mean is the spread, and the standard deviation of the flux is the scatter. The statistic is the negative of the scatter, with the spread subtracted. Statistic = -1.4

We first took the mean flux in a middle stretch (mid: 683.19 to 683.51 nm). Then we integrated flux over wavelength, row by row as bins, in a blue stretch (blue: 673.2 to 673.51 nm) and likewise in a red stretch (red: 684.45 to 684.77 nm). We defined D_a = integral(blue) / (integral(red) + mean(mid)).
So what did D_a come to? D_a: 0.21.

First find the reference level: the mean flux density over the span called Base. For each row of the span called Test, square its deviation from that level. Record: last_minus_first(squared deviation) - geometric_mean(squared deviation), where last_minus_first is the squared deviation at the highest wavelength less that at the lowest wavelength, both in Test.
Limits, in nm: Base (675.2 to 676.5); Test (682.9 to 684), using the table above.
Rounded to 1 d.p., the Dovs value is -0.5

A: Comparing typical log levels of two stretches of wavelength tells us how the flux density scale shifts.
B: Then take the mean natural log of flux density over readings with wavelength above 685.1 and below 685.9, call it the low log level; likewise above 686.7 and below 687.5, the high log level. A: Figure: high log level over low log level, 1.00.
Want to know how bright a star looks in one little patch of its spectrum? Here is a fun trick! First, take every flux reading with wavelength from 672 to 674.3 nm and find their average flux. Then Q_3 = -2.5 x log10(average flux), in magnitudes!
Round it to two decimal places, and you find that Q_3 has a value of -2.05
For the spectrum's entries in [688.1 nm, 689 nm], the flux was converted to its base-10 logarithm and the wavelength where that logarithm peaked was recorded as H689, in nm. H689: 688.322 nm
